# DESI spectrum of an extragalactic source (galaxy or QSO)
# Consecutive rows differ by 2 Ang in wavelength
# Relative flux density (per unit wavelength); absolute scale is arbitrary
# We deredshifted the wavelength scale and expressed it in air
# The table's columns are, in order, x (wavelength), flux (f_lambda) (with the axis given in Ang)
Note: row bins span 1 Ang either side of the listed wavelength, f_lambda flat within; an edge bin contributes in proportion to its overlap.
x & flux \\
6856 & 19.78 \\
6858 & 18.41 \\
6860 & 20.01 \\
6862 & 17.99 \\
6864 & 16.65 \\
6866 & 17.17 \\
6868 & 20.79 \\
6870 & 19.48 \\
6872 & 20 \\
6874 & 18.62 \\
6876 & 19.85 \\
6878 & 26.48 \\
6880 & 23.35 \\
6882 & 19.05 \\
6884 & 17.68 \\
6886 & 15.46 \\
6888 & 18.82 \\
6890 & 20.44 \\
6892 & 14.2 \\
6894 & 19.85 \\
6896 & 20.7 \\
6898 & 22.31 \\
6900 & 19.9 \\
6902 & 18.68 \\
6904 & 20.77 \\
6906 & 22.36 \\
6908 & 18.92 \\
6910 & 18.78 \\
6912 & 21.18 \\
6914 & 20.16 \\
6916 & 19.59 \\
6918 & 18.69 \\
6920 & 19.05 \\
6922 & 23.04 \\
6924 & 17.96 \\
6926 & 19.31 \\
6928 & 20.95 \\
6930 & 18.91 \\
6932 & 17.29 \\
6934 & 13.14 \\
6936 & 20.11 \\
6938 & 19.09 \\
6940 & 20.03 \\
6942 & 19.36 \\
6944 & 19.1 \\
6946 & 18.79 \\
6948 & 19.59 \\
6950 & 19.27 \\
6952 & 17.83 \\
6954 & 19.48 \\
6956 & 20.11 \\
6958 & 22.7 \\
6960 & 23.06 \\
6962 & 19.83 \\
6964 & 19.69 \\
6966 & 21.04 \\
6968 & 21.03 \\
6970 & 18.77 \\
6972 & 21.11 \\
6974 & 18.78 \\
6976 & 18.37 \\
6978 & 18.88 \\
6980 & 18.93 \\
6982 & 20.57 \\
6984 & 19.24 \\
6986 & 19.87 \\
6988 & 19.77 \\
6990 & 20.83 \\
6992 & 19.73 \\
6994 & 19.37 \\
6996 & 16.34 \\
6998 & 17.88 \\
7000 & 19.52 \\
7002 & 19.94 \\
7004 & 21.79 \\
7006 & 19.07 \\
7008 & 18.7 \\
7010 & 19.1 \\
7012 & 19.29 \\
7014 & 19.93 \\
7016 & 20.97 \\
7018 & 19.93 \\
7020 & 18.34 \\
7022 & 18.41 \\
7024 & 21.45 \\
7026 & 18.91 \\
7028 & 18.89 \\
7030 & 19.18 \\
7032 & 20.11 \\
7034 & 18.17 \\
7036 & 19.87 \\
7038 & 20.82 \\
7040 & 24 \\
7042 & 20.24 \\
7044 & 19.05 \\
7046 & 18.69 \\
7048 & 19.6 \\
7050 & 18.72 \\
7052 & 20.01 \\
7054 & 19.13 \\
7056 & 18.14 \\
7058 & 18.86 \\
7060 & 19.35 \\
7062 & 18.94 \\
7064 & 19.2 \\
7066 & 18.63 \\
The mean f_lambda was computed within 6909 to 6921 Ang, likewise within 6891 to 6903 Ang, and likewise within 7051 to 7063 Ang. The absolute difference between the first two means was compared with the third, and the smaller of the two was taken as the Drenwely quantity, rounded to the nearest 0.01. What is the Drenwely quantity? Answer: 0.30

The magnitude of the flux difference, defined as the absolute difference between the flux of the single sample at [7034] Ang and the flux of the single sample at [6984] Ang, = 1.1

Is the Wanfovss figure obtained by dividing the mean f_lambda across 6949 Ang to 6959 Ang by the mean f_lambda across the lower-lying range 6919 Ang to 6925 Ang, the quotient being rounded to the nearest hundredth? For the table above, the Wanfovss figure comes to 0.99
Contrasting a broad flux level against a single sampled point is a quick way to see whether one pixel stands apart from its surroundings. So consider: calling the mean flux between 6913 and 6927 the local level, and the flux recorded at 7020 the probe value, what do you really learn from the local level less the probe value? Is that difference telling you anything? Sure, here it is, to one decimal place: 1.3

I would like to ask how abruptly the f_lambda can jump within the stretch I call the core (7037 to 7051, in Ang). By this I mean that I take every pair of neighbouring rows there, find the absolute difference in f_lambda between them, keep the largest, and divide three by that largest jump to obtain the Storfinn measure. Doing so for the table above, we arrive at 0.80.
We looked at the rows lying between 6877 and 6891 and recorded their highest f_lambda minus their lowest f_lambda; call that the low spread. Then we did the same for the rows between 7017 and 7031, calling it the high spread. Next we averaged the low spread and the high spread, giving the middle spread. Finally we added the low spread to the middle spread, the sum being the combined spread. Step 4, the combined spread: 18.1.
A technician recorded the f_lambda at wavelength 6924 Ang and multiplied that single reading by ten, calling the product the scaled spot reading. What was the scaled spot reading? 179.6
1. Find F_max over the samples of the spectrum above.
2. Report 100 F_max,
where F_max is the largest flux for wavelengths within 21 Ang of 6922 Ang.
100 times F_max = 2304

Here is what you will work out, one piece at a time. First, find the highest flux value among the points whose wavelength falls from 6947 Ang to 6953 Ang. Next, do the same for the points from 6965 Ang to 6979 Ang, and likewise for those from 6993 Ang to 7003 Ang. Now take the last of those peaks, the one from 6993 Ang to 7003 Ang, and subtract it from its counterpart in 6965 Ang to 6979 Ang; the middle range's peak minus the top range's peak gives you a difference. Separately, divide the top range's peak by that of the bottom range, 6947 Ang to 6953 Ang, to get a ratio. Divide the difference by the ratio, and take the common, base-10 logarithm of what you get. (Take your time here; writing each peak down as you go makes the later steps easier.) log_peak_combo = 0.1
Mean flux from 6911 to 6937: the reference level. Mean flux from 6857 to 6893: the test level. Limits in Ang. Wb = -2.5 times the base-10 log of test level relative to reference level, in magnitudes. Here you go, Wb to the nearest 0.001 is 0.003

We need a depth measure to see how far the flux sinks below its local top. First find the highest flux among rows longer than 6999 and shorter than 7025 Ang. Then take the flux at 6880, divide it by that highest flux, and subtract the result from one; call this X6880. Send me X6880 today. -0.072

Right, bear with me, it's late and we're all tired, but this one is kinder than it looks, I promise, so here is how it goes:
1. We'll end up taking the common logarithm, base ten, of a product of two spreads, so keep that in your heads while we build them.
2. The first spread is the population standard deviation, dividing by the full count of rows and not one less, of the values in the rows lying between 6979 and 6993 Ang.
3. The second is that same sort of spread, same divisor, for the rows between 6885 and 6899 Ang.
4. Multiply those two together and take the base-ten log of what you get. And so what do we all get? 0.2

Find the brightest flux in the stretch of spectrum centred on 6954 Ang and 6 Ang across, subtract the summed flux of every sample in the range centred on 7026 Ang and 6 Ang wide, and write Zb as -39.1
